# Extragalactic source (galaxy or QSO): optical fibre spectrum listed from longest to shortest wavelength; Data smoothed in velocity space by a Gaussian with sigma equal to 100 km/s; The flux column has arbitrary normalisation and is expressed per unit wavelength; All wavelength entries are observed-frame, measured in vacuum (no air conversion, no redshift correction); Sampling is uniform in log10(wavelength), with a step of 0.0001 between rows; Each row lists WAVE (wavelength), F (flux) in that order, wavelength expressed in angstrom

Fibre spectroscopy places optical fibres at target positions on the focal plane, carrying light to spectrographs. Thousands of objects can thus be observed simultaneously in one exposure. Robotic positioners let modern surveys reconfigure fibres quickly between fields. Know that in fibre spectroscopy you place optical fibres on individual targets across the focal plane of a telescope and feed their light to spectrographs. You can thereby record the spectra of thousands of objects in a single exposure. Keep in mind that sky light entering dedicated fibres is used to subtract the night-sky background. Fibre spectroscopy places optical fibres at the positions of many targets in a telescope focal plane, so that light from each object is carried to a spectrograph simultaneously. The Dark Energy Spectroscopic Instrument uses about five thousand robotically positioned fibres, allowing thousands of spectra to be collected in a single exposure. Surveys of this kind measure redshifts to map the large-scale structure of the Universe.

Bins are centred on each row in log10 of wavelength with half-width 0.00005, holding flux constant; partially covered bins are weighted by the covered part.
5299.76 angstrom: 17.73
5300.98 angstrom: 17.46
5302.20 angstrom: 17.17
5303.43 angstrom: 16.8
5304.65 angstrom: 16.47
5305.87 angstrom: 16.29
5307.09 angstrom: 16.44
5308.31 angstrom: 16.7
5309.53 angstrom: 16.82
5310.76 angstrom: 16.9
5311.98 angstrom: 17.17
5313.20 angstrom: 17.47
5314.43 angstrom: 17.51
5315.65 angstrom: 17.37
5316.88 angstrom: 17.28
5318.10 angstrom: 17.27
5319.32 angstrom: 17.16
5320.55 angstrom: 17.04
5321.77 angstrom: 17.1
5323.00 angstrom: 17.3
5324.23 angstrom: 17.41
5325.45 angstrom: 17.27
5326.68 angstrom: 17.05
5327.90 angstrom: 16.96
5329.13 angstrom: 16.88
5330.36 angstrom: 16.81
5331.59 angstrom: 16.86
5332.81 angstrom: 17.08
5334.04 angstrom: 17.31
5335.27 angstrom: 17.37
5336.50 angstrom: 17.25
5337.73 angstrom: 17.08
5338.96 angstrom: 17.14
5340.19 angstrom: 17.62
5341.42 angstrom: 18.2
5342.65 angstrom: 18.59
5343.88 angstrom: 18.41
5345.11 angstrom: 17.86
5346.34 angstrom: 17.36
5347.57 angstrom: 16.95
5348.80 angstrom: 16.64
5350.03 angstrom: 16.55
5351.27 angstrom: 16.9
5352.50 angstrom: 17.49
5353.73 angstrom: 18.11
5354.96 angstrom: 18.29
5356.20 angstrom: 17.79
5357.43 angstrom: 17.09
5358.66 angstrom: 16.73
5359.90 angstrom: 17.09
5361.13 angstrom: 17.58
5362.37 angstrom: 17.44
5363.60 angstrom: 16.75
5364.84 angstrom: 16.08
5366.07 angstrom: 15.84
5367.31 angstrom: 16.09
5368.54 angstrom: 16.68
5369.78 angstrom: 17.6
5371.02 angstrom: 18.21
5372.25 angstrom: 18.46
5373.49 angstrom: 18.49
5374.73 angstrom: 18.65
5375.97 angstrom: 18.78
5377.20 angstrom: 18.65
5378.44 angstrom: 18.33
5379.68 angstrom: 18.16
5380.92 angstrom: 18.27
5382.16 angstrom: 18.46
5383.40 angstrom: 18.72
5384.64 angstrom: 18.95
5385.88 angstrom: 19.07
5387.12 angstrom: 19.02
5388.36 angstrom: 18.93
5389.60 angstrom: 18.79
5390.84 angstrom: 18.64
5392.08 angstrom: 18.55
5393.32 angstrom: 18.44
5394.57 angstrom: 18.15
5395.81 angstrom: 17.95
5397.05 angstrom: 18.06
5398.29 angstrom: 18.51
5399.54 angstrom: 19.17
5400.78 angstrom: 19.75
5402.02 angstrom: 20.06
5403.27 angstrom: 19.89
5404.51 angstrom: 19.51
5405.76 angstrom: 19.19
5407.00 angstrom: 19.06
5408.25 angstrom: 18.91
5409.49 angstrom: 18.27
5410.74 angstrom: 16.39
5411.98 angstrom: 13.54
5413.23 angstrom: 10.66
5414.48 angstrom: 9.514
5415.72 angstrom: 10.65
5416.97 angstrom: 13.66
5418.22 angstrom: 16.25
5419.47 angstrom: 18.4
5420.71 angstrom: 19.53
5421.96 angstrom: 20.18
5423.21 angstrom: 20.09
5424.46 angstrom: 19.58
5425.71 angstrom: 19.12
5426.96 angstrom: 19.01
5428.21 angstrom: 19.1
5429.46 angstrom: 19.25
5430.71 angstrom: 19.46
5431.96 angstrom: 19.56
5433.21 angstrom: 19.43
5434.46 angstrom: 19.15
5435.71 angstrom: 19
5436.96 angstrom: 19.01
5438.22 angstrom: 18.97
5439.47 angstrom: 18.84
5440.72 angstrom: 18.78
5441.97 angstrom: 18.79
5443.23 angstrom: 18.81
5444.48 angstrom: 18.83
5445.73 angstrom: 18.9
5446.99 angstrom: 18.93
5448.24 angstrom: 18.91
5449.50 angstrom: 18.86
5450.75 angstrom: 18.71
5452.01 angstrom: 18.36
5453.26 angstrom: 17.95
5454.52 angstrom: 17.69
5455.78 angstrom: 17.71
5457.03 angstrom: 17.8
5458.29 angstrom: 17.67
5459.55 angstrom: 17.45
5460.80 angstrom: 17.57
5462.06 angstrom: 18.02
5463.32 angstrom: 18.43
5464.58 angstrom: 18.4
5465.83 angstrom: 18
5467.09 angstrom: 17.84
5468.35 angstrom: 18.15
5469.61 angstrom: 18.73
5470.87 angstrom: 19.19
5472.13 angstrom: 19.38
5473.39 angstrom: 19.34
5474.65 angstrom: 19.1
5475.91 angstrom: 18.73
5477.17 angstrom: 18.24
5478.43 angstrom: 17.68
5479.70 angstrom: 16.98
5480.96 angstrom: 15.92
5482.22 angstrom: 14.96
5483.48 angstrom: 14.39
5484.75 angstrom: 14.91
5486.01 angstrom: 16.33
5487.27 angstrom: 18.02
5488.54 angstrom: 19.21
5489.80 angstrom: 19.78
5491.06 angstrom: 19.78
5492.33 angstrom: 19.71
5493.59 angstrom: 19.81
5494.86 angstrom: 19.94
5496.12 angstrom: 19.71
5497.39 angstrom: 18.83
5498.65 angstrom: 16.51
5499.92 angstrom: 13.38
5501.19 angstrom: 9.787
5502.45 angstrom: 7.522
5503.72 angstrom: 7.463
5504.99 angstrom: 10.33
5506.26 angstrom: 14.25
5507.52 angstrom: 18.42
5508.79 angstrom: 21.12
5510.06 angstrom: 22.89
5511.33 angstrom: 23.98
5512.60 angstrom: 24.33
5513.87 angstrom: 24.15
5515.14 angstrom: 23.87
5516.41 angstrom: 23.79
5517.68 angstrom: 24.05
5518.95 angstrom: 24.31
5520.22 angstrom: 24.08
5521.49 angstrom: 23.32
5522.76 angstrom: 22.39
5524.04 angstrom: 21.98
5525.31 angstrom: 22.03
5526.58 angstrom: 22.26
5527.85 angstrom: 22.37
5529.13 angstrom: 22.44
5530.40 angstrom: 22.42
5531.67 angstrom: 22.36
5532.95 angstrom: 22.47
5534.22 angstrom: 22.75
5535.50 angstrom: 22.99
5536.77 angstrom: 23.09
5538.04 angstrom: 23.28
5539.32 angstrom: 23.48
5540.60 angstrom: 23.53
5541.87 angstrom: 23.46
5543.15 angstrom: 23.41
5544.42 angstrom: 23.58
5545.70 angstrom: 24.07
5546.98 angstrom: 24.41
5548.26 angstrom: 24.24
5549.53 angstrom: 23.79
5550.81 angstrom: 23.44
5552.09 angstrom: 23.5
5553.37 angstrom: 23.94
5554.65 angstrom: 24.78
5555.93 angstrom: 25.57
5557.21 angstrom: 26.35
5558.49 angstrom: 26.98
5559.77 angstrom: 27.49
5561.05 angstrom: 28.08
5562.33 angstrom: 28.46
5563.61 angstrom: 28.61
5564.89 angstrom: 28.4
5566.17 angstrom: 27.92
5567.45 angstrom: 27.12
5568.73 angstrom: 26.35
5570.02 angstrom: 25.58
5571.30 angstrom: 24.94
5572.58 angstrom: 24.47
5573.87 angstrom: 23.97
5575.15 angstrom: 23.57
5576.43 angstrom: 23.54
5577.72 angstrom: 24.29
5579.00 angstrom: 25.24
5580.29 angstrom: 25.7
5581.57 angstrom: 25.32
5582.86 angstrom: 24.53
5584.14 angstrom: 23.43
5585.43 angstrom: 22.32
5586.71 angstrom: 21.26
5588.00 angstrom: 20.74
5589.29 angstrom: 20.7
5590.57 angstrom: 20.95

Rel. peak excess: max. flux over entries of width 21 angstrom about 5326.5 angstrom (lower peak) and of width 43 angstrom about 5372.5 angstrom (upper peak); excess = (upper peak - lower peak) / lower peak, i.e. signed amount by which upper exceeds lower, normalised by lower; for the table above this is 0.10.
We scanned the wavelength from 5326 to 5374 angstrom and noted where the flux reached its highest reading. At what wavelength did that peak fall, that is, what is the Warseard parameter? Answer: 5342.65 angstrom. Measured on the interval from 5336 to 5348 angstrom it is 5342.65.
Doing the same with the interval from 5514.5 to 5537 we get 5518.95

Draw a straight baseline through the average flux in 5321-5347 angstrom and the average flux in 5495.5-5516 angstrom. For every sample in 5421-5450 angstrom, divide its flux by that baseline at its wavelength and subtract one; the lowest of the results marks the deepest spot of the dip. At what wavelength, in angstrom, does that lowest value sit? 5440.72 angstrom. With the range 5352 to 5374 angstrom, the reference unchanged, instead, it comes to 5366.07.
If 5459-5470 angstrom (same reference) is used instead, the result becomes 5459.55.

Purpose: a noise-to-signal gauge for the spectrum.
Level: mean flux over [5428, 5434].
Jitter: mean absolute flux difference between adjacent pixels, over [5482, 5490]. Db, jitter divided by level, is 0.051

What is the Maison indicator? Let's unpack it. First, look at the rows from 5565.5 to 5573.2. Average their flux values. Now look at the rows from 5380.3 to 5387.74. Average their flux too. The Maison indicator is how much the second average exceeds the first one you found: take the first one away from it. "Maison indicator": -7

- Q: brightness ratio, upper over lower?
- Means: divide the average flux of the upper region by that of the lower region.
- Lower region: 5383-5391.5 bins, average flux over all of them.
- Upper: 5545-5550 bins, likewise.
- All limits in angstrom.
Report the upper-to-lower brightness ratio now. 1.28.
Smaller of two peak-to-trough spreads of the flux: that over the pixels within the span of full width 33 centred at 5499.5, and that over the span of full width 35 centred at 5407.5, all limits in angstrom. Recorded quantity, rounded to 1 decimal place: 10.7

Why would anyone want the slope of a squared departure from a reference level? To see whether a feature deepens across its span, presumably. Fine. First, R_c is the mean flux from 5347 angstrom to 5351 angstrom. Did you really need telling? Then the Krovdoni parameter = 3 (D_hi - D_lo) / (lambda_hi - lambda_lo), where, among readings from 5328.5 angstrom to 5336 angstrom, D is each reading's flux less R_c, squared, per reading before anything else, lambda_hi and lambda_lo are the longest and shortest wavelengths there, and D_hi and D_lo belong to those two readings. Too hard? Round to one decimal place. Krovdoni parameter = 0.2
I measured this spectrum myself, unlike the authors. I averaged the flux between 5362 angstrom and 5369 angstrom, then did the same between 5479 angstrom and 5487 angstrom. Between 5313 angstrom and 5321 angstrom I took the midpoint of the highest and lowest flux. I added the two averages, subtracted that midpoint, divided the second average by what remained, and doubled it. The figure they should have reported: 2.11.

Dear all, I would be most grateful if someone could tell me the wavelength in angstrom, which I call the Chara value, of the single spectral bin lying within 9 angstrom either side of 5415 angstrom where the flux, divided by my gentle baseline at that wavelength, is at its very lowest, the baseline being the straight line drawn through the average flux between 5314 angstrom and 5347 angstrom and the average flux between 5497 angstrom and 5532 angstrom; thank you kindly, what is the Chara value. 5414.48 angstrom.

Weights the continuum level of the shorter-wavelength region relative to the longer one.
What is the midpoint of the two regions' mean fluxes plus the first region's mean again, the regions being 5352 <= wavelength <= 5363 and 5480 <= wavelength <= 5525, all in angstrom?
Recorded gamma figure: 35.6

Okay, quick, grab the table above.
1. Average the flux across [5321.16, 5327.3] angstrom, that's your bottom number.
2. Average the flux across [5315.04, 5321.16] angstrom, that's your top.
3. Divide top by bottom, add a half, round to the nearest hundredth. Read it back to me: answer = 1.50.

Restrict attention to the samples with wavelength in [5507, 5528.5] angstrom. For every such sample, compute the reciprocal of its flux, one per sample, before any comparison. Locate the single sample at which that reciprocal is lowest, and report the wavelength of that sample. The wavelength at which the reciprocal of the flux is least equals 5512.60 angstrom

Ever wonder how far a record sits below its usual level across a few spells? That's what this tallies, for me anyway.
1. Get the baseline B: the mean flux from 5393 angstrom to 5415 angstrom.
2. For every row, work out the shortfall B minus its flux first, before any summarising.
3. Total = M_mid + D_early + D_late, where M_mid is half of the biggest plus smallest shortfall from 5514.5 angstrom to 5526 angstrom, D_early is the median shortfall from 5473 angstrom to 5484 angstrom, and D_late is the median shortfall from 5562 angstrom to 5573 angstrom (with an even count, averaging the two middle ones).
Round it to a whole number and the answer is -15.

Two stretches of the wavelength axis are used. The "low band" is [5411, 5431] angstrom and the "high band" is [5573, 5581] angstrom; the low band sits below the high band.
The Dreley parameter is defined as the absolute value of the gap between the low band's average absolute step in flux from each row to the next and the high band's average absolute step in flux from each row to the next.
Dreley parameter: 0.57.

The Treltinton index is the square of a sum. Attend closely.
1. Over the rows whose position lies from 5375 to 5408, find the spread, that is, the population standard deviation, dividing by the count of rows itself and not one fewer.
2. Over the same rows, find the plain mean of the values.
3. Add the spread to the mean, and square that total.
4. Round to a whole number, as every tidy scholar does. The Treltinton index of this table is 375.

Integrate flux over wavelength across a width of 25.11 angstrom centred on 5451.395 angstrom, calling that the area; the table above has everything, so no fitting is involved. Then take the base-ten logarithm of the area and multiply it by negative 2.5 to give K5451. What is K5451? -6.66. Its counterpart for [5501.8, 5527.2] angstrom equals -6.78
